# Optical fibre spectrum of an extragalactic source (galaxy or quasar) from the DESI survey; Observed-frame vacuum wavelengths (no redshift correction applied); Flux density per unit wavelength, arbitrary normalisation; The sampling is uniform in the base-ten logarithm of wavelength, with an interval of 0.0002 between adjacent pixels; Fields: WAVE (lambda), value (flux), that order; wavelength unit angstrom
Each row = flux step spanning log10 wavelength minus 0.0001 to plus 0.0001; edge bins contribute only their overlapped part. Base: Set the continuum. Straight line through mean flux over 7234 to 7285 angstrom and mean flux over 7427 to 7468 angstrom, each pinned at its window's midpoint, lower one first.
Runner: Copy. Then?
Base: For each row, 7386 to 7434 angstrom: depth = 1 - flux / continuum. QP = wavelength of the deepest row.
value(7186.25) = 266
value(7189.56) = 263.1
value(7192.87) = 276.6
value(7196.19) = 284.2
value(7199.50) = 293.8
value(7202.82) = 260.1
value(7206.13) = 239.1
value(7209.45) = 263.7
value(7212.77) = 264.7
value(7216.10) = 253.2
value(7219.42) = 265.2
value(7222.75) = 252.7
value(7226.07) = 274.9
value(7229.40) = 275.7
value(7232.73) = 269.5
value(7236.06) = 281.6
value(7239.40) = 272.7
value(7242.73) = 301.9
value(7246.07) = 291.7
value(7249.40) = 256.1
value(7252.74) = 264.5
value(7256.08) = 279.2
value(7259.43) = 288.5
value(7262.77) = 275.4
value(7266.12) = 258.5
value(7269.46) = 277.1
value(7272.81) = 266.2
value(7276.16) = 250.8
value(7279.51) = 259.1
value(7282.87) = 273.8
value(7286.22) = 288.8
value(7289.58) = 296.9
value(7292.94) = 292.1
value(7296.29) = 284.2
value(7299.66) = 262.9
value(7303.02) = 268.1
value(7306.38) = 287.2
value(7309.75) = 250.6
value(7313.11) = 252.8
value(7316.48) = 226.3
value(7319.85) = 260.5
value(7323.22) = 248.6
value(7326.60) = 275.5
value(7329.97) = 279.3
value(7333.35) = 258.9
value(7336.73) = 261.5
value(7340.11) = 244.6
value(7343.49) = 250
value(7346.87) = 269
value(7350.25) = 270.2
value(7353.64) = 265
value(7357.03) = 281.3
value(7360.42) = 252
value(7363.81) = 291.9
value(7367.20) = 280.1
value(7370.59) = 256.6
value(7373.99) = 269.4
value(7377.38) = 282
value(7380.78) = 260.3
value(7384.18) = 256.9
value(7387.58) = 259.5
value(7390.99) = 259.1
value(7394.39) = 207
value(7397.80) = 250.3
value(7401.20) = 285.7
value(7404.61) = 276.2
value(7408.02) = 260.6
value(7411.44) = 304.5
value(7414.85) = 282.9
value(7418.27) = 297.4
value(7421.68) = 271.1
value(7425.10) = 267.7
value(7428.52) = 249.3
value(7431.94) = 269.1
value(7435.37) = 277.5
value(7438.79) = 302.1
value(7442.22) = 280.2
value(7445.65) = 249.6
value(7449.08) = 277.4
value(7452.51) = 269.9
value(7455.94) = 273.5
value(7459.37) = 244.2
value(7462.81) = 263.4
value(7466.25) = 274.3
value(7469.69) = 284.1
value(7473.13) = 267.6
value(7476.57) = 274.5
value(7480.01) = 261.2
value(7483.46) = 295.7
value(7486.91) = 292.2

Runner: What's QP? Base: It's 7394.39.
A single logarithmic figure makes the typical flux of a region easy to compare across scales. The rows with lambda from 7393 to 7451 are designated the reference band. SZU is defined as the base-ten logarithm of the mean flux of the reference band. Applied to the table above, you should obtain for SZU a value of 2.43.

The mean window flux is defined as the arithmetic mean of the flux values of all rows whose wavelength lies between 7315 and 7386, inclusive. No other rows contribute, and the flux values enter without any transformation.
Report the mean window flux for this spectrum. 264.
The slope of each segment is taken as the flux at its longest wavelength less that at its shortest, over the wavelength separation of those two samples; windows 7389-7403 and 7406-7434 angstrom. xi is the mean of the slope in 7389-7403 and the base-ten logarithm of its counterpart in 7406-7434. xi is 1.1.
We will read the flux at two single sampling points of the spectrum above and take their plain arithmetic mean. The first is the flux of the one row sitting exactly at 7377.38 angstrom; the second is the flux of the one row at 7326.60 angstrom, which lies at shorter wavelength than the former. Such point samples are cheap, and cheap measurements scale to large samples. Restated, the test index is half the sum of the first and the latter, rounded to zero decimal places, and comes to 279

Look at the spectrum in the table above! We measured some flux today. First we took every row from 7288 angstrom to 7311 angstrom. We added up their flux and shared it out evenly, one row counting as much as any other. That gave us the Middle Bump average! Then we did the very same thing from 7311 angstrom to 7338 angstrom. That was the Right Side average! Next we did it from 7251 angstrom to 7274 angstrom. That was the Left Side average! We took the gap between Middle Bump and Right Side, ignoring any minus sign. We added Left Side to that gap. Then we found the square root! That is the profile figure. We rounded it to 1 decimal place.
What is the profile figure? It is 17.1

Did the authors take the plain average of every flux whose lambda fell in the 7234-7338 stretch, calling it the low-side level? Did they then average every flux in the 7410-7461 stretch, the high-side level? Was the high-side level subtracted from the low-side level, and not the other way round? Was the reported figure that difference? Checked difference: -3.7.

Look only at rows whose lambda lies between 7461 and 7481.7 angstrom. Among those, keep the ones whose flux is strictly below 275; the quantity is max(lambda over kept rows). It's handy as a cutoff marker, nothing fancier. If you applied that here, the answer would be 7480.01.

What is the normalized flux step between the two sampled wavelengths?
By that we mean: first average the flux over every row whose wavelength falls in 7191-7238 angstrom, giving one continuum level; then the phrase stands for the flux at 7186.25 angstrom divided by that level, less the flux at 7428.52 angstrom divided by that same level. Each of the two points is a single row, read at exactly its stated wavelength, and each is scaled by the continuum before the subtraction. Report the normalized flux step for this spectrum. 0.062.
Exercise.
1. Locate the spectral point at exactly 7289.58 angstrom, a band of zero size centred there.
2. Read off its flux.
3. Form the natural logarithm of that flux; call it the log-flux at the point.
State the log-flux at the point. 5.69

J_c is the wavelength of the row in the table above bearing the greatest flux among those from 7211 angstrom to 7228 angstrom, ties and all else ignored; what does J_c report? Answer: 7226.07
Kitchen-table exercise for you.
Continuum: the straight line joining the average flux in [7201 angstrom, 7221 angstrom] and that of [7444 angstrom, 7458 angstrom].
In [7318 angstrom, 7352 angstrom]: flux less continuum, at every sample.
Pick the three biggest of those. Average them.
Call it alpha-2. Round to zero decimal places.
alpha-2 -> 12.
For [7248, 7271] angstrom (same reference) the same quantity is 22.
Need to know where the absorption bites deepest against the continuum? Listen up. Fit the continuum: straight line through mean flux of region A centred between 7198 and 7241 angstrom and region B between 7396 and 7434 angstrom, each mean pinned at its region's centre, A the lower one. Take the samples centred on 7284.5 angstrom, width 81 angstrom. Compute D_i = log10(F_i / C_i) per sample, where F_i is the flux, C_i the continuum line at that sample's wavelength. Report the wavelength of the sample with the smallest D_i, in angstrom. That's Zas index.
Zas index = 7316.48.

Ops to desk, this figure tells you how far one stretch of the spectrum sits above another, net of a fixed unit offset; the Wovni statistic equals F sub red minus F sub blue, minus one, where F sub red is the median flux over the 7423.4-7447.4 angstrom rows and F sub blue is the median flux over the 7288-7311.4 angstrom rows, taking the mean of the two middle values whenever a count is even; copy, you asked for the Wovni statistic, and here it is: -16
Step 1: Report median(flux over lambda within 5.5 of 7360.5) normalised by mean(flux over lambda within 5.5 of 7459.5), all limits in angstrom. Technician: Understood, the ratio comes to 1.08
